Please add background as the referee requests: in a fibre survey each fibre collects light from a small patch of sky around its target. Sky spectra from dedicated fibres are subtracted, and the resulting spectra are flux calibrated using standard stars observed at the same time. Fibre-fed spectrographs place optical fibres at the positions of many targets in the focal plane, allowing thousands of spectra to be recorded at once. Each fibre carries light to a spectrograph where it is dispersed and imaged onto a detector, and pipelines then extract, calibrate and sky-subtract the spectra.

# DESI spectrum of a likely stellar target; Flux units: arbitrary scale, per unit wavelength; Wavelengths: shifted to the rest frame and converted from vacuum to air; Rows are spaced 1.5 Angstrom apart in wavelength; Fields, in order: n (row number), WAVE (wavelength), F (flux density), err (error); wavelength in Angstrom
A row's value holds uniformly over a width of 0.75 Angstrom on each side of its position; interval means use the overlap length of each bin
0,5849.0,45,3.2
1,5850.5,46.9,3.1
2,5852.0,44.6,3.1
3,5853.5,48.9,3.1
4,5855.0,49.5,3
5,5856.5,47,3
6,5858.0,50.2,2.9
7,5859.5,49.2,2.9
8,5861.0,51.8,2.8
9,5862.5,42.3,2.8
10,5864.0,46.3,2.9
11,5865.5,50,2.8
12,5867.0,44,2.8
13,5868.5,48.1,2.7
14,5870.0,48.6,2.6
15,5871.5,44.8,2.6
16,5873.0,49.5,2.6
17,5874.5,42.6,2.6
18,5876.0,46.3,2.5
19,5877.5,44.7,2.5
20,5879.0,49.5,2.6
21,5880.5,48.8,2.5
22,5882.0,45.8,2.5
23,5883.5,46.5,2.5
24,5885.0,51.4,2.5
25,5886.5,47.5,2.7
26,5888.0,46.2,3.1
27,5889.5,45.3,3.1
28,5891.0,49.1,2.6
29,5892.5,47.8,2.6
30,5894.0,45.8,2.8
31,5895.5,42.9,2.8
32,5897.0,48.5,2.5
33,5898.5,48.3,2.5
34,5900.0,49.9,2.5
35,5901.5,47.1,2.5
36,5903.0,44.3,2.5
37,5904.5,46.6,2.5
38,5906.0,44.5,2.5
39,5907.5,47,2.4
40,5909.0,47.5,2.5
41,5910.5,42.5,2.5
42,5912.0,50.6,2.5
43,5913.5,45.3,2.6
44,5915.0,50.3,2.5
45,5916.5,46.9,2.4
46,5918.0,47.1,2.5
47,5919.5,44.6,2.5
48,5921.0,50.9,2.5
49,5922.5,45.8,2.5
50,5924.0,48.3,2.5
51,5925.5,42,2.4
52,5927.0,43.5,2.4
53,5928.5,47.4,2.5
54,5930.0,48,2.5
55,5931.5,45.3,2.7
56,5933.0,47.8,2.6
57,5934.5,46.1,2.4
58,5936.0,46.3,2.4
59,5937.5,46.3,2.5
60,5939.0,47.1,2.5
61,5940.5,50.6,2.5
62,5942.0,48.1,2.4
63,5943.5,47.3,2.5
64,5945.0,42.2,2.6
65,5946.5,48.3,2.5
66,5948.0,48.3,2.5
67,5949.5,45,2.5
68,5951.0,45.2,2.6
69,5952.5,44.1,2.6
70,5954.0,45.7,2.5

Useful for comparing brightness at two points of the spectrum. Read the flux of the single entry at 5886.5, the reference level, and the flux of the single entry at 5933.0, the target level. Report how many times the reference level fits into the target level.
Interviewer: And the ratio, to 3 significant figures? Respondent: 1.01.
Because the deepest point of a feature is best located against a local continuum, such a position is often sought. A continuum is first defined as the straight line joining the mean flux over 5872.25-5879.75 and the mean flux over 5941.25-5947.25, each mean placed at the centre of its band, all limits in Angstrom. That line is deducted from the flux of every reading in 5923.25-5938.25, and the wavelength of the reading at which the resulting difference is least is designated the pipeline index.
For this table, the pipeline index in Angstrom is 5925.5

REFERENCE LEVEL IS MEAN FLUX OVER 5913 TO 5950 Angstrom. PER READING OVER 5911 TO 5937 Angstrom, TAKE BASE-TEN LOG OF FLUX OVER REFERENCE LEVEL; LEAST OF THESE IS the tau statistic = -0.047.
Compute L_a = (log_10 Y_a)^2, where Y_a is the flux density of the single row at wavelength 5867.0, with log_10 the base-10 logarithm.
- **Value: 2.70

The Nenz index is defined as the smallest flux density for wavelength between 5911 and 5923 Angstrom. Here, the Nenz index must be 44.6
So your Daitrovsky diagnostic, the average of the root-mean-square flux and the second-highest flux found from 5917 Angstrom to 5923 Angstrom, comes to 47.1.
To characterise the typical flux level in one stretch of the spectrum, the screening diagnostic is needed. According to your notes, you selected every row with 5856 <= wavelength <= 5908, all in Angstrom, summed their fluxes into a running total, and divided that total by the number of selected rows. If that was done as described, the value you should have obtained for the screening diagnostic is 47.09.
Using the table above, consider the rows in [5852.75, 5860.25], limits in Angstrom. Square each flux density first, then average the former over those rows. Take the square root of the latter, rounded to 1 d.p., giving 49.0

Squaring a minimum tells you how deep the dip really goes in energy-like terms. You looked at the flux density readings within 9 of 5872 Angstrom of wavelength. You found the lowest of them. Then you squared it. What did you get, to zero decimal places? 1815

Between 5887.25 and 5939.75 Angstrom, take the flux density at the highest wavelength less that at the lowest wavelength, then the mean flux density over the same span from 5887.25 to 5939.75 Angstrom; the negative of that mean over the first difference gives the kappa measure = -52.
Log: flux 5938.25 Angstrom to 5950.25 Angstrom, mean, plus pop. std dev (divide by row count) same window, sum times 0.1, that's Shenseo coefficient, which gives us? 4.95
